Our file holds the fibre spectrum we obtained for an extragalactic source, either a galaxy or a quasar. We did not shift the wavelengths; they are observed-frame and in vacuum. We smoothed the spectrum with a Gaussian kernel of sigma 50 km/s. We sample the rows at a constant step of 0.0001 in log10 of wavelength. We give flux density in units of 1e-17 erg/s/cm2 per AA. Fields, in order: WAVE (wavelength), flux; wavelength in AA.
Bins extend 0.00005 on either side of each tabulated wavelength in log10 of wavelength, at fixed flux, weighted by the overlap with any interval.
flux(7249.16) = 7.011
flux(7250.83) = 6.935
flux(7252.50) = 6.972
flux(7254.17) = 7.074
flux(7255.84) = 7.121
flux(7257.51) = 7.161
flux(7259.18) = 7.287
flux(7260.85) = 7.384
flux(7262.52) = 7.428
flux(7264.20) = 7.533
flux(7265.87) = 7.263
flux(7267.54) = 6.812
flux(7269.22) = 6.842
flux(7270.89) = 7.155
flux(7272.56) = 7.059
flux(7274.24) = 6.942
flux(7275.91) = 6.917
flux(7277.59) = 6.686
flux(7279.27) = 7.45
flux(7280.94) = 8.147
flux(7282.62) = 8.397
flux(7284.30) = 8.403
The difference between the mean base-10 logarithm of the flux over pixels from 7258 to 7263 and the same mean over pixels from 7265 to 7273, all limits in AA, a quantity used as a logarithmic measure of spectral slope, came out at 0.02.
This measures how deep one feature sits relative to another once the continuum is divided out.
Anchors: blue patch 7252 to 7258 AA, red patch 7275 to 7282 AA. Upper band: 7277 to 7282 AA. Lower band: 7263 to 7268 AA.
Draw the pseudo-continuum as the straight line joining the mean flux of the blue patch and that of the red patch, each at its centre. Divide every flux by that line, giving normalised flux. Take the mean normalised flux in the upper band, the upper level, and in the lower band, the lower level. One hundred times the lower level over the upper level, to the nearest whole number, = 99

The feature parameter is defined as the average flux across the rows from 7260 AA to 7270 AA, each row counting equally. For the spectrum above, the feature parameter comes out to 7.21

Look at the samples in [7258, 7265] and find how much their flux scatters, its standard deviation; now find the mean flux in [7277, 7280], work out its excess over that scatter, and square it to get 49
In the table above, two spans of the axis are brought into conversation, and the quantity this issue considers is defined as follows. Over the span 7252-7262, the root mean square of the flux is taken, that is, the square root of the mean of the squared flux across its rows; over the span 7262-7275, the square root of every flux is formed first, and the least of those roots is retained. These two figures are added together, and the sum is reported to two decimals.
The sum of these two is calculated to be 9.78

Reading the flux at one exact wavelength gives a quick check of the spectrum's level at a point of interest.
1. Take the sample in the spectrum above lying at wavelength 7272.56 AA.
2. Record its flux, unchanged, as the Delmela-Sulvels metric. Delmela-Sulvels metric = 7.059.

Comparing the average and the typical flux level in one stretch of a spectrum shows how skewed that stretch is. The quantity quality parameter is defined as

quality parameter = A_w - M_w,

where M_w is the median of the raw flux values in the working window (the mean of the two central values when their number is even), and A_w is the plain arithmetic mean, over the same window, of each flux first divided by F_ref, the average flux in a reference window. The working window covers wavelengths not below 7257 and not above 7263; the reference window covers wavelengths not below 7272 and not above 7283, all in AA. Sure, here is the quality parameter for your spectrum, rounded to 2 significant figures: -6.3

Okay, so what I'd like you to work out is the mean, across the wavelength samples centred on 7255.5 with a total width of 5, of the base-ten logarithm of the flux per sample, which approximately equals 0.852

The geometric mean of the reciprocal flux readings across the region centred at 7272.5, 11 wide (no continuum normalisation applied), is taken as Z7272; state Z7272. 0.145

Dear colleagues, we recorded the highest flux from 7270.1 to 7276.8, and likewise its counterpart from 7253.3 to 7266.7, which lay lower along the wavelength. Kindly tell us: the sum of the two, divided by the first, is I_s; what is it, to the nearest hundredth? 2.05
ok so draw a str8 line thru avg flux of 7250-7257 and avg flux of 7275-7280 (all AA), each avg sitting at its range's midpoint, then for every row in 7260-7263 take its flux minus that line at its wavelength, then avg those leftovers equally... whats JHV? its 0.38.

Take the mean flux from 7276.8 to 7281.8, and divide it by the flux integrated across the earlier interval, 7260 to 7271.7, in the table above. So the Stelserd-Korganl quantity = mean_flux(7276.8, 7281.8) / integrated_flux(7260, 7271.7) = 0.088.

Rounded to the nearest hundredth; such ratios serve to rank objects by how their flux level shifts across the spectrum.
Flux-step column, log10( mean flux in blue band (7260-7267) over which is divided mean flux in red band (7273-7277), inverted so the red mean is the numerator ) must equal -0.03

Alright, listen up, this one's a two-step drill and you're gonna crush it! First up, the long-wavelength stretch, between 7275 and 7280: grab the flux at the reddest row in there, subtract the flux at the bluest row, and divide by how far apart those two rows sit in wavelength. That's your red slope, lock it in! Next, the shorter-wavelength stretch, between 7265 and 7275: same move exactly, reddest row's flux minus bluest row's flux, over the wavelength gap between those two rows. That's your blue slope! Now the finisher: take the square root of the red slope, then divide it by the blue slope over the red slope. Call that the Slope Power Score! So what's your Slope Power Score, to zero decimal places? -2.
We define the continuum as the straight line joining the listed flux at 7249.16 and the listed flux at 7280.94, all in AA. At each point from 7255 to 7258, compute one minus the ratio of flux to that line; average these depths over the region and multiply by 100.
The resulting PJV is 1.9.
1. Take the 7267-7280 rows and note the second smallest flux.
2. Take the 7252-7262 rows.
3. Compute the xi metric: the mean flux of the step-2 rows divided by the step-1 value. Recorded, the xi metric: 1.05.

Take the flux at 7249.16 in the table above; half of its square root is 1.32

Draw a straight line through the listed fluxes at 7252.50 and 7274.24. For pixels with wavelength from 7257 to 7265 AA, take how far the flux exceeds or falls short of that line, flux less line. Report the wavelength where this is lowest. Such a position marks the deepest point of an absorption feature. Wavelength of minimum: 7257.51 AA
